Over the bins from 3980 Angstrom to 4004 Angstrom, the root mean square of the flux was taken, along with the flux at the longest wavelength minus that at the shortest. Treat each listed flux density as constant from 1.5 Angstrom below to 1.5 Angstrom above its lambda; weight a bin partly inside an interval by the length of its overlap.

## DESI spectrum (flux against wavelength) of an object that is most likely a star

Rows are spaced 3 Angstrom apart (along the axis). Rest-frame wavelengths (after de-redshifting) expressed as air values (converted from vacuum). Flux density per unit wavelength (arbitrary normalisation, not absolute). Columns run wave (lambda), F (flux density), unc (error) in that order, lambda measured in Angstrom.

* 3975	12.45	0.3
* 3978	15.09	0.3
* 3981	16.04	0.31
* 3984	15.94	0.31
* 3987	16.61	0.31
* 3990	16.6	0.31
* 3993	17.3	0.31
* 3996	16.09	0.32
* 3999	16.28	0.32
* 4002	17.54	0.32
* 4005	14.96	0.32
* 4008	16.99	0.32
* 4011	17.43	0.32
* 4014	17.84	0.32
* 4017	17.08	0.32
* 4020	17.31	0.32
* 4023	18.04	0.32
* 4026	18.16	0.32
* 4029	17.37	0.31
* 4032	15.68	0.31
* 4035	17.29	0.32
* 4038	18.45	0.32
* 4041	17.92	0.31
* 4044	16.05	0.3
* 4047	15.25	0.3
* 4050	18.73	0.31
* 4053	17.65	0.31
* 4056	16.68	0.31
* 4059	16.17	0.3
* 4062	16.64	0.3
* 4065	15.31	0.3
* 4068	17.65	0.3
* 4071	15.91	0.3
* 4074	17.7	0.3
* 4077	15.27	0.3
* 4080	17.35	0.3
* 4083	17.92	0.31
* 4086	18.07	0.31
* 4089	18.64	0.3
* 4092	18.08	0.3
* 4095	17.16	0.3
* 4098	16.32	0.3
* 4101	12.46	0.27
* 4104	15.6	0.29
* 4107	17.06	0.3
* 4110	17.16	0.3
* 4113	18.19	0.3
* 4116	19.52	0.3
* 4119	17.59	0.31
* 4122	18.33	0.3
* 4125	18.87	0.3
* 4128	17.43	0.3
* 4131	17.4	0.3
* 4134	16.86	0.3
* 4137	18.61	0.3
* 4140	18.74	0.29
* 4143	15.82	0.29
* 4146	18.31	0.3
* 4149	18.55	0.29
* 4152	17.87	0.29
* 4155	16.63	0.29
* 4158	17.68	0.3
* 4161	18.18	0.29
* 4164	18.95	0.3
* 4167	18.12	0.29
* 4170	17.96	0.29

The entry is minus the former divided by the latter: -11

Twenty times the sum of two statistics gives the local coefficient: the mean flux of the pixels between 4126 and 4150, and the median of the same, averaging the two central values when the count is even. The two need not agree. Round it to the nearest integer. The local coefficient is 712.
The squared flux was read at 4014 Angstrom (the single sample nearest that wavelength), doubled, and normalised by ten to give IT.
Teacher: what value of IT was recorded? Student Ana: 64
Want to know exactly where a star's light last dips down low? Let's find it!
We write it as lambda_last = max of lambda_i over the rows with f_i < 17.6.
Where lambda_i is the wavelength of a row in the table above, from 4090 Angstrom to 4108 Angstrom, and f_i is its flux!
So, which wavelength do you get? 4107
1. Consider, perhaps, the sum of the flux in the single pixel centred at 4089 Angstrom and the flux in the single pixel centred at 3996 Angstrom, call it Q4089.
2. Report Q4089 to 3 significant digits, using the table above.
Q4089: 34.7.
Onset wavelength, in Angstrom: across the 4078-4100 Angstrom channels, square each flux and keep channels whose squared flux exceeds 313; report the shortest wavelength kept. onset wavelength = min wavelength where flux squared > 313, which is 4083 Angstrom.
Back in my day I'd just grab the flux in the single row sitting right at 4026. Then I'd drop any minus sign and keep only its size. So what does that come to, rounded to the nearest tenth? 18.2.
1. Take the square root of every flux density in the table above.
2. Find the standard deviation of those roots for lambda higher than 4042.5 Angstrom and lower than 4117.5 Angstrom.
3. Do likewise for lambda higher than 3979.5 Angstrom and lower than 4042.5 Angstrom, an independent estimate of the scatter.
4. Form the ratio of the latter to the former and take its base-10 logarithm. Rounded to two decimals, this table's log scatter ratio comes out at -0.22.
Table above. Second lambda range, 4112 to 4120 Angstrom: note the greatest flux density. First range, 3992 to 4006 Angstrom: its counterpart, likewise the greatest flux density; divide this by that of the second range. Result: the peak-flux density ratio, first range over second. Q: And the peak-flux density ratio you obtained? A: 0.90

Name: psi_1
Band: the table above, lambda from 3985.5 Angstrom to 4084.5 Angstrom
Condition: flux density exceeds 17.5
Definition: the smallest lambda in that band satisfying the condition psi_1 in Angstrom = 4002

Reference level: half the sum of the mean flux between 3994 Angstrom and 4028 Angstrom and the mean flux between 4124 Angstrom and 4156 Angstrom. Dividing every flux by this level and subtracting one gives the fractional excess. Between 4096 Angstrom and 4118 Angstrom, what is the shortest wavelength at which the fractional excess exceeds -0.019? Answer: 4110 Angstrom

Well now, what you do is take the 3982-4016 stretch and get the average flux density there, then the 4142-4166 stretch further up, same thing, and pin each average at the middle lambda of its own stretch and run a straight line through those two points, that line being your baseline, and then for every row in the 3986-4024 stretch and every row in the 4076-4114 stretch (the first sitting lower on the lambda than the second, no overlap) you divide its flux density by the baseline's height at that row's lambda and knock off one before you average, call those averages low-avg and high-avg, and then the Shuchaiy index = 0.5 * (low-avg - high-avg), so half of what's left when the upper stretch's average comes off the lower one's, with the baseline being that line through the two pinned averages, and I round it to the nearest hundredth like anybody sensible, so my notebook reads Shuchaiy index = 0.02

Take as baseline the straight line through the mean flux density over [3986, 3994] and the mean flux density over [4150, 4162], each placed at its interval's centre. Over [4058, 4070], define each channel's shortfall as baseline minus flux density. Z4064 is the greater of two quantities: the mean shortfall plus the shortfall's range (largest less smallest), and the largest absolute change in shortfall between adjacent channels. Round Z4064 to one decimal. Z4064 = 3.1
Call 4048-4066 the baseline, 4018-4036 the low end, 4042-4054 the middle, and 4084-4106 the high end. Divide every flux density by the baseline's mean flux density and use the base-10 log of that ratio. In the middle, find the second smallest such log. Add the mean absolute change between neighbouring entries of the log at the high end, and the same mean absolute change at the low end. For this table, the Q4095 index 0.052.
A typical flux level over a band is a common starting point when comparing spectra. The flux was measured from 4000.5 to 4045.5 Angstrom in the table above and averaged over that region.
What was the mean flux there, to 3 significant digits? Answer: 17.2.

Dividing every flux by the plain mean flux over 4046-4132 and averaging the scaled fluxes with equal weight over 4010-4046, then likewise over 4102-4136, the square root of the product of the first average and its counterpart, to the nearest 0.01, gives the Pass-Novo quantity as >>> 1.02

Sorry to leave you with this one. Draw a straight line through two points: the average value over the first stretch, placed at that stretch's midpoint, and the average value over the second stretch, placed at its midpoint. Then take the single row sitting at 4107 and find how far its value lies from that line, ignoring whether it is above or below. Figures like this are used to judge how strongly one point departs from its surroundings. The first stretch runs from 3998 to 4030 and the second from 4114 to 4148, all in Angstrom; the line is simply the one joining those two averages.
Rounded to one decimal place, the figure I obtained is 0.7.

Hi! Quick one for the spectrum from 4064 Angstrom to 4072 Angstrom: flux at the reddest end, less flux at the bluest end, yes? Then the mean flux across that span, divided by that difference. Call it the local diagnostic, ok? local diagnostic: 27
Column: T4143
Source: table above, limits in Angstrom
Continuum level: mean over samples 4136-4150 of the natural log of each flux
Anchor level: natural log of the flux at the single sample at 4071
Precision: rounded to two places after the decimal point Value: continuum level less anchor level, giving 0.12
